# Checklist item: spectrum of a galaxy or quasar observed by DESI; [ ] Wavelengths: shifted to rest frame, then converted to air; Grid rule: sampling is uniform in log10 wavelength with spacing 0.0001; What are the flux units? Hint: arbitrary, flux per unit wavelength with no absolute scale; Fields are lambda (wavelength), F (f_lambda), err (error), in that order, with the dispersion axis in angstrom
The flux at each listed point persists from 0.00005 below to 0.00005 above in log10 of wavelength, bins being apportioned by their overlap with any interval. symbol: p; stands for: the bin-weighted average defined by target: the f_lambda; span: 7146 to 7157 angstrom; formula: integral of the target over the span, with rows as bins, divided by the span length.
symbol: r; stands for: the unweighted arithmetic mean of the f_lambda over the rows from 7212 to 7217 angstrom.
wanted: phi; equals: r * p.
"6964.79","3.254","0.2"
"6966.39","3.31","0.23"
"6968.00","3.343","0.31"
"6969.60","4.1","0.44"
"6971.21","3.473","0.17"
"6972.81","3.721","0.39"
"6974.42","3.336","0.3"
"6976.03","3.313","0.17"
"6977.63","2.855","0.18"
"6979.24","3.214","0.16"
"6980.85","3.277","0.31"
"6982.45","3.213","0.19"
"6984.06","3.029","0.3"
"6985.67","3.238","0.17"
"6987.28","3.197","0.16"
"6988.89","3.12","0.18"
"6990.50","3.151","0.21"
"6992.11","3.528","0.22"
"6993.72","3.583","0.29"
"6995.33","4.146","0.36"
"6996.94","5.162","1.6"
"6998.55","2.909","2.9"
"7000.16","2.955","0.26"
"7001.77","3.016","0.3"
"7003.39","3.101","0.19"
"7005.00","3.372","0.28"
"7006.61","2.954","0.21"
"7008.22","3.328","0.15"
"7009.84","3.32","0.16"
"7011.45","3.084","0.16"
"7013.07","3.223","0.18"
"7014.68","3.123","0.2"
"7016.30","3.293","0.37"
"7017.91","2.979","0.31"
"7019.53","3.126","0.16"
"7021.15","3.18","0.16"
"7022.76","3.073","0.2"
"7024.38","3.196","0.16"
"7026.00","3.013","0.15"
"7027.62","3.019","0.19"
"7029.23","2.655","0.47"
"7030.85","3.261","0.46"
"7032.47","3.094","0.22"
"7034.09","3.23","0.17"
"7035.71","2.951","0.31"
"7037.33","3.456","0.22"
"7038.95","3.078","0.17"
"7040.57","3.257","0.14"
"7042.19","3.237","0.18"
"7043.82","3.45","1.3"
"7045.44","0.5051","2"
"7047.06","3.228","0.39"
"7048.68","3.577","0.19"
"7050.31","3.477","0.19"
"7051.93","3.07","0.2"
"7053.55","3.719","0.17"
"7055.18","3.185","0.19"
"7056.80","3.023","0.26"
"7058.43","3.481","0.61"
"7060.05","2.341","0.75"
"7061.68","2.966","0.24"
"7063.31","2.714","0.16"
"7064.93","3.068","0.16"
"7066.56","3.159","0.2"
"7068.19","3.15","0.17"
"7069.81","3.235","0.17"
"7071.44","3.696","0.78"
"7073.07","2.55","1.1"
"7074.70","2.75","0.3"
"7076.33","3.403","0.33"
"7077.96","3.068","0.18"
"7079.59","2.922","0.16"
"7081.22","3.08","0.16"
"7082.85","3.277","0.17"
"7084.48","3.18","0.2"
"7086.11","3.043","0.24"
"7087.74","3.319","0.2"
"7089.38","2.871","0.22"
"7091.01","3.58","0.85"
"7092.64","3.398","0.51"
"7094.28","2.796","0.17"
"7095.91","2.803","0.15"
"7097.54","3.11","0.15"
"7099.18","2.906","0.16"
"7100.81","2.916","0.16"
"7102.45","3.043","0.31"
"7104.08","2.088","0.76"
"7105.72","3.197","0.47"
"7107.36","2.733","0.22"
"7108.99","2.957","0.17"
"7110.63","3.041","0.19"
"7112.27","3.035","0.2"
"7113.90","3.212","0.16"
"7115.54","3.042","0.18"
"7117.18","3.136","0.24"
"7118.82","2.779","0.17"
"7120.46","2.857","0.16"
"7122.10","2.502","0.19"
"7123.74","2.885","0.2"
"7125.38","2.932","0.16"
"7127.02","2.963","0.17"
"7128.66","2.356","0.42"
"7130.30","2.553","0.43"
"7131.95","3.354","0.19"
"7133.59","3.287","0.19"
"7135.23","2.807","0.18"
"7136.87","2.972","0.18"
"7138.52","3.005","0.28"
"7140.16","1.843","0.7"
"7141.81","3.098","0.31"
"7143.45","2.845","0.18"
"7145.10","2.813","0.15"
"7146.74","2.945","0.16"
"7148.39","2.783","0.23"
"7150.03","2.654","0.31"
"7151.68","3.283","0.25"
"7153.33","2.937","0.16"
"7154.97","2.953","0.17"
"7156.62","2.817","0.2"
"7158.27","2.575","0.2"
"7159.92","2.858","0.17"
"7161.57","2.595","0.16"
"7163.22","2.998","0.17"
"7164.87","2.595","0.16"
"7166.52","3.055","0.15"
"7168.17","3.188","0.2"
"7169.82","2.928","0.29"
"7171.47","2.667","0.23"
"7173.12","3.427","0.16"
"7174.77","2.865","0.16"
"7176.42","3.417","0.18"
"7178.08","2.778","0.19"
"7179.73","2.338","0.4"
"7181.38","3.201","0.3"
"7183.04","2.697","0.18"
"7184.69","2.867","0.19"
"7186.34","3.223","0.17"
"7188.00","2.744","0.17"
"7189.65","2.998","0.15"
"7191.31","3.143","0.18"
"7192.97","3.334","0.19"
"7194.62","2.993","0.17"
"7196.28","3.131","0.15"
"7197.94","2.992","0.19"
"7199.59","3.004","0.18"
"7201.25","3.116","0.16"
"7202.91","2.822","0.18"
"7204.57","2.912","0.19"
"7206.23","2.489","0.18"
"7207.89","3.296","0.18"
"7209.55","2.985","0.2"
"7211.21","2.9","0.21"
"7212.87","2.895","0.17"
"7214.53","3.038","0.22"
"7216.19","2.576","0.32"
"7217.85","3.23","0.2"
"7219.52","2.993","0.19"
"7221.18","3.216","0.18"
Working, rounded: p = 2.91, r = 2.84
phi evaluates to 8.3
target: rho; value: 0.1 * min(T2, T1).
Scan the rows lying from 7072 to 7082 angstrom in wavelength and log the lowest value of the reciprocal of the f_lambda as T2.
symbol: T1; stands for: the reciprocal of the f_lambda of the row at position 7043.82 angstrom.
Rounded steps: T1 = 0.290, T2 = 0.294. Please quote 0.0290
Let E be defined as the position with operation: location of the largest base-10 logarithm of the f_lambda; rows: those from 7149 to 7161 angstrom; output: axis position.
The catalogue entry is 7151.68 angstrom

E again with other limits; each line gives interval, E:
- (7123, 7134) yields 7131.95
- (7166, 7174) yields 7173.12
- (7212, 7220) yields 7217.85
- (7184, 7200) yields 7192.97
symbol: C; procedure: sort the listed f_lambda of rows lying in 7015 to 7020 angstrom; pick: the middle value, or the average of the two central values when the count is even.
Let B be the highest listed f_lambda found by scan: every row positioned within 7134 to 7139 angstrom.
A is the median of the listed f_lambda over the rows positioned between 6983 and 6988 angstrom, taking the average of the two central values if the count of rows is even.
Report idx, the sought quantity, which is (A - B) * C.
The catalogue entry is 0.6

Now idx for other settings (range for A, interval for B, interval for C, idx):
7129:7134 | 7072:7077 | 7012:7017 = -0.4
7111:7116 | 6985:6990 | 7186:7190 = -0.6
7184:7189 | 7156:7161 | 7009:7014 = 0.0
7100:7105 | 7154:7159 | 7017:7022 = -0.1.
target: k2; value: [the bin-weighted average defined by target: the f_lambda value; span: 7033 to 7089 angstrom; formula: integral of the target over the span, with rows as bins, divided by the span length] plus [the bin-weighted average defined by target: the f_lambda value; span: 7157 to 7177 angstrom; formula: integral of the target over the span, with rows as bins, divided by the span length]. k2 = 6.00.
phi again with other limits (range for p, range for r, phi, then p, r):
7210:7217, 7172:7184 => 8.5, 2.86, 2.96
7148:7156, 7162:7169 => 8.7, 2.93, 2.96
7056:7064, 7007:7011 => 9.7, 2.91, 3.32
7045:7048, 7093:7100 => 6.1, 2.11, 2.90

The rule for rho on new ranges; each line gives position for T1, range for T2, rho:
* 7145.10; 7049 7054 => 0.0269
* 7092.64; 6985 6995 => 0.0279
